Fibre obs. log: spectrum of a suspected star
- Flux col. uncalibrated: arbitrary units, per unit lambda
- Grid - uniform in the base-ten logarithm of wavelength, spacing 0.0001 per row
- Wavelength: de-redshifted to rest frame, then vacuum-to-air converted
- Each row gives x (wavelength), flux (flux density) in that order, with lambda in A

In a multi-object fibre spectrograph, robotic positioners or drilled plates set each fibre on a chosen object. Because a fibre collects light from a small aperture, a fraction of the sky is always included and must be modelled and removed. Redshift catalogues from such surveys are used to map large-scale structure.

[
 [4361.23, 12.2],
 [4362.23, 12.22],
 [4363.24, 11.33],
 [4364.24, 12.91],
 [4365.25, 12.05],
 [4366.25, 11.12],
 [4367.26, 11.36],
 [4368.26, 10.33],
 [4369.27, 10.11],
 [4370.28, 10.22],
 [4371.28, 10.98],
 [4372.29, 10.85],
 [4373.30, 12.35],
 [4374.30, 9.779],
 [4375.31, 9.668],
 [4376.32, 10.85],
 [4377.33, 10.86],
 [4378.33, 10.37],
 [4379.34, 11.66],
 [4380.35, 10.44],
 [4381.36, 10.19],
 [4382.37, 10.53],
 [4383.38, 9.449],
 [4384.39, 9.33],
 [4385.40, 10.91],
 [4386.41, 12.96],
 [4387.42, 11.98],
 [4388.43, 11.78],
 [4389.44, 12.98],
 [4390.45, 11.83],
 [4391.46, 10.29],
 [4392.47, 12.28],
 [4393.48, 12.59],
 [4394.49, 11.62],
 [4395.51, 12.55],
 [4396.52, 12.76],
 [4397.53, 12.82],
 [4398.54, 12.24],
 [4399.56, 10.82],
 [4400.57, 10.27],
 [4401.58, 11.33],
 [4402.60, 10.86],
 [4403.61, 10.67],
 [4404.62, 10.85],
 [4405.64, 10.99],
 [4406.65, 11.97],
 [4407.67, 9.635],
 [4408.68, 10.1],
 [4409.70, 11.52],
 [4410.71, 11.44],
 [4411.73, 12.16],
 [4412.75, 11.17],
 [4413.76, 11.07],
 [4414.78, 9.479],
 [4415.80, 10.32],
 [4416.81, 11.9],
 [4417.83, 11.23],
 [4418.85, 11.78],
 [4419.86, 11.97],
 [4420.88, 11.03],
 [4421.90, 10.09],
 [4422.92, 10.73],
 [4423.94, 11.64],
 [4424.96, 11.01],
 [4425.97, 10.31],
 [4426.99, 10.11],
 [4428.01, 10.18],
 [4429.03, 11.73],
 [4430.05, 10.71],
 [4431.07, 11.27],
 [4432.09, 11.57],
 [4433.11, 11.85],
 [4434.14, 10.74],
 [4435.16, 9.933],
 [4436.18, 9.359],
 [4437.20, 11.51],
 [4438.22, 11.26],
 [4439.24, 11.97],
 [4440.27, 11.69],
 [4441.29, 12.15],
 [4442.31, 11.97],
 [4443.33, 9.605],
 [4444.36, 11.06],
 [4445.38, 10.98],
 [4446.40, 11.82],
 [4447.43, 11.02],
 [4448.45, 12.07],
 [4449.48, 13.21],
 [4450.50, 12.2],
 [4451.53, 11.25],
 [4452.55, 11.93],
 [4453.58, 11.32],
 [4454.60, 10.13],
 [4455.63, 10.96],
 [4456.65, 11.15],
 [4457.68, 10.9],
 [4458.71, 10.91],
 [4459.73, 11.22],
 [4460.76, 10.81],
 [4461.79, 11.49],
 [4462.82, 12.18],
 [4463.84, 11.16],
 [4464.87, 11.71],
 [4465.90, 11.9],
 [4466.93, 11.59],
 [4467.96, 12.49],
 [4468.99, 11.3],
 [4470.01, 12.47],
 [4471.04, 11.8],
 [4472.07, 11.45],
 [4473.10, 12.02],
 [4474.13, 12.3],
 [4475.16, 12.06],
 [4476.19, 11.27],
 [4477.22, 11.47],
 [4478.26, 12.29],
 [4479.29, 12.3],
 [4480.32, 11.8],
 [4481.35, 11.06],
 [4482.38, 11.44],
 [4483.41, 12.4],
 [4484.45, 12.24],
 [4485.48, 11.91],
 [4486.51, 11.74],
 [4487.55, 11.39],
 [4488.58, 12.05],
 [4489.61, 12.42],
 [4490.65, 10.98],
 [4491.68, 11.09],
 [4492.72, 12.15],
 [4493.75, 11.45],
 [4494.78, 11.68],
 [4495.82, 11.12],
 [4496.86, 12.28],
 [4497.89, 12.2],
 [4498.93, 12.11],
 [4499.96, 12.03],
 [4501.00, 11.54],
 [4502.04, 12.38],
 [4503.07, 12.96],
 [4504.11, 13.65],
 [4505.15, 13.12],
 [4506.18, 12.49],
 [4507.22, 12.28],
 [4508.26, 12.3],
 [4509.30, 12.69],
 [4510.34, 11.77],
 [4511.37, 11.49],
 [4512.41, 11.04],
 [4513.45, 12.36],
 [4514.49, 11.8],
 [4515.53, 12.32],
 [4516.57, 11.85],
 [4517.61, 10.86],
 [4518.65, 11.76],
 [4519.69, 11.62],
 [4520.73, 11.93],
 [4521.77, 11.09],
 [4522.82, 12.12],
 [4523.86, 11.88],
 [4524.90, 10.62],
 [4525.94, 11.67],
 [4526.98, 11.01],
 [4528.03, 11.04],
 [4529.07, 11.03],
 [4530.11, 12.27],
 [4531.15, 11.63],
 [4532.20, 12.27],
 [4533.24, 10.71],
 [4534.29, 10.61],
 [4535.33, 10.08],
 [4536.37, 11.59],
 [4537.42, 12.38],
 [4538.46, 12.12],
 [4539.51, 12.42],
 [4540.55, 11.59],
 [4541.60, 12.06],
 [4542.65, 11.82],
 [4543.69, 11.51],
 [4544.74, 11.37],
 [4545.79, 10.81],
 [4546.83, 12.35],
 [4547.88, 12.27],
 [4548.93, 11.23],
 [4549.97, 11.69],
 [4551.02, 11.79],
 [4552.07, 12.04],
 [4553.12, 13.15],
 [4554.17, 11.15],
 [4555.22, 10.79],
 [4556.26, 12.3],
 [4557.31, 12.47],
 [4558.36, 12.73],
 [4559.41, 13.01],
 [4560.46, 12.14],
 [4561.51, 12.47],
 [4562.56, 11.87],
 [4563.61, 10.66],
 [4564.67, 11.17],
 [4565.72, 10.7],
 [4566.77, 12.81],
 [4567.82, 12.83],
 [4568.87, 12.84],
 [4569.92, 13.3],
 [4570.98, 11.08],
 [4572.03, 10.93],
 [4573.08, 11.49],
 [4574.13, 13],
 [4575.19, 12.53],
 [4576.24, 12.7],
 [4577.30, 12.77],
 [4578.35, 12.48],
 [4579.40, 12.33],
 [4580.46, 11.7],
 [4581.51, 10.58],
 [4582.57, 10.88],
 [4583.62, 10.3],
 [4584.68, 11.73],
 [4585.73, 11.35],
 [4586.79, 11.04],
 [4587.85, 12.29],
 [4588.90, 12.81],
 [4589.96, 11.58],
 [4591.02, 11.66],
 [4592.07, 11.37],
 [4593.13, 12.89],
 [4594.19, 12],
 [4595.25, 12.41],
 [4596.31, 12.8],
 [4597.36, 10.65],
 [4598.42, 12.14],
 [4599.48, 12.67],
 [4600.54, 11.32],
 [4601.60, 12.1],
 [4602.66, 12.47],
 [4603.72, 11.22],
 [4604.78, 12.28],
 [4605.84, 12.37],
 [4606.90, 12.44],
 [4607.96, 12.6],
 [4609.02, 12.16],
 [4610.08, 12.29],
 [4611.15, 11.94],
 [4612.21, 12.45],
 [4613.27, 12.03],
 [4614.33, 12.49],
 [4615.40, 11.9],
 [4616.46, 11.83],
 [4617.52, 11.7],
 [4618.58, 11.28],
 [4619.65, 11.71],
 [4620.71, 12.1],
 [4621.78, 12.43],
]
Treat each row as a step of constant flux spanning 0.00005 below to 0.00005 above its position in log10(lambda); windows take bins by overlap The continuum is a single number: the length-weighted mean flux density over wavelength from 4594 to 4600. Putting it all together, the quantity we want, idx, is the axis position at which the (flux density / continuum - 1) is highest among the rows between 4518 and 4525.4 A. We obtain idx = 4522.82 A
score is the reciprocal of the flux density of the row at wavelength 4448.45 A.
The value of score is 0.0829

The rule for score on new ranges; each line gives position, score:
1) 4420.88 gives 0.0907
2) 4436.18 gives 0.1068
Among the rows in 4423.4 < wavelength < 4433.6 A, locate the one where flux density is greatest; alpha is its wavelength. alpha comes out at 4433.11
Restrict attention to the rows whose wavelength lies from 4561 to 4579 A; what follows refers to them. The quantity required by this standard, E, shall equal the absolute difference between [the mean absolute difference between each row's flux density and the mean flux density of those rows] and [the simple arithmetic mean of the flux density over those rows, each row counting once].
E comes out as 11.30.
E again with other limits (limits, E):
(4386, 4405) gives 10.98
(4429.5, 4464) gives 10.70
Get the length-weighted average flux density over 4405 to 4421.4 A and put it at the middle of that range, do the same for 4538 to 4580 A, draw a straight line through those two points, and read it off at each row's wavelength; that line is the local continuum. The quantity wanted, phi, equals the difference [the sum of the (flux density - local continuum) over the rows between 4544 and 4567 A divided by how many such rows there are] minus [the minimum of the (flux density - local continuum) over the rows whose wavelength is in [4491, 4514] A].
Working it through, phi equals 0.6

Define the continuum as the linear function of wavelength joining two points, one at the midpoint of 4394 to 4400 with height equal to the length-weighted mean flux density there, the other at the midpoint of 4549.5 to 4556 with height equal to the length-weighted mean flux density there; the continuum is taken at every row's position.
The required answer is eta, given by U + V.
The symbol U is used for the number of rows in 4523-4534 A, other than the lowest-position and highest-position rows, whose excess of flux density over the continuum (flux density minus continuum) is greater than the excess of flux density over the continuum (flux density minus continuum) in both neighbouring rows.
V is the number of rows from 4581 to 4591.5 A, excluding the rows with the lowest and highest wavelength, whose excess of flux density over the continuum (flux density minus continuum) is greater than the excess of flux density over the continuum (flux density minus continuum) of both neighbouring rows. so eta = 7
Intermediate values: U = 4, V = 3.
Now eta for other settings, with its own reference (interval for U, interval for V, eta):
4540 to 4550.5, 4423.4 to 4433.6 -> 3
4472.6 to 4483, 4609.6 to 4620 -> 4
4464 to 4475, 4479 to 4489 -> 4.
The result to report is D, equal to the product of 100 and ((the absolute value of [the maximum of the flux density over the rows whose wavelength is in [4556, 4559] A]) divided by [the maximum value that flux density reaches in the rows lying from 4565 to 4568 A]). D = 99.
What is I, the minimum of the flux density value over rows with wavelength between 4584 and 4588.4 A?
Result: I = 11.04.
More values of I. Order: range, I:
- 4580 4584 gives 10.3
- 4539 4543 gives 11.59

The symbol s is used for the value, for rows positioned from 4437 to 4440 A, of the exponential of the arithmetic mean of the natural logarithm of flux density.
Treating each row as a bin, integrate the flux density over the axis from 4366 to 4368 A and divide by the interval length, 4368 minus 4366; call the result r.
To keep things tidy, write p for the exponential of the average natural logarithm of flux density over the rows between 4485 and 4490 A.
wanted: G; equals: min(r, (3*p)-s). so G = 11.2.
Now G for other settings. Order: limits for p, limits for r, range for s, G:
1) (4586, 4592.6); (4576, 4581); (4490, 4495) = 12.4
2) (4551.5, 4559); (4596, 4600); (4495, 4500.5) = 12.0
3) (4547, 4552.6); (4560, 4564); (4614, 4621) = 11.8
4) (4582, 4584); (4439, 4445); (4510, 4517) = 11.4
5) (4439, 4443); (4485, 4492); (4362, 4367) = 11.7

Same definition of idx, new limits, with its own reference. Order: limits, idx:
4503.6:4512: 4504.11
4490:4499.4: 4496.86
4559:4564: 4559.41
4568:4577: 4569.92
